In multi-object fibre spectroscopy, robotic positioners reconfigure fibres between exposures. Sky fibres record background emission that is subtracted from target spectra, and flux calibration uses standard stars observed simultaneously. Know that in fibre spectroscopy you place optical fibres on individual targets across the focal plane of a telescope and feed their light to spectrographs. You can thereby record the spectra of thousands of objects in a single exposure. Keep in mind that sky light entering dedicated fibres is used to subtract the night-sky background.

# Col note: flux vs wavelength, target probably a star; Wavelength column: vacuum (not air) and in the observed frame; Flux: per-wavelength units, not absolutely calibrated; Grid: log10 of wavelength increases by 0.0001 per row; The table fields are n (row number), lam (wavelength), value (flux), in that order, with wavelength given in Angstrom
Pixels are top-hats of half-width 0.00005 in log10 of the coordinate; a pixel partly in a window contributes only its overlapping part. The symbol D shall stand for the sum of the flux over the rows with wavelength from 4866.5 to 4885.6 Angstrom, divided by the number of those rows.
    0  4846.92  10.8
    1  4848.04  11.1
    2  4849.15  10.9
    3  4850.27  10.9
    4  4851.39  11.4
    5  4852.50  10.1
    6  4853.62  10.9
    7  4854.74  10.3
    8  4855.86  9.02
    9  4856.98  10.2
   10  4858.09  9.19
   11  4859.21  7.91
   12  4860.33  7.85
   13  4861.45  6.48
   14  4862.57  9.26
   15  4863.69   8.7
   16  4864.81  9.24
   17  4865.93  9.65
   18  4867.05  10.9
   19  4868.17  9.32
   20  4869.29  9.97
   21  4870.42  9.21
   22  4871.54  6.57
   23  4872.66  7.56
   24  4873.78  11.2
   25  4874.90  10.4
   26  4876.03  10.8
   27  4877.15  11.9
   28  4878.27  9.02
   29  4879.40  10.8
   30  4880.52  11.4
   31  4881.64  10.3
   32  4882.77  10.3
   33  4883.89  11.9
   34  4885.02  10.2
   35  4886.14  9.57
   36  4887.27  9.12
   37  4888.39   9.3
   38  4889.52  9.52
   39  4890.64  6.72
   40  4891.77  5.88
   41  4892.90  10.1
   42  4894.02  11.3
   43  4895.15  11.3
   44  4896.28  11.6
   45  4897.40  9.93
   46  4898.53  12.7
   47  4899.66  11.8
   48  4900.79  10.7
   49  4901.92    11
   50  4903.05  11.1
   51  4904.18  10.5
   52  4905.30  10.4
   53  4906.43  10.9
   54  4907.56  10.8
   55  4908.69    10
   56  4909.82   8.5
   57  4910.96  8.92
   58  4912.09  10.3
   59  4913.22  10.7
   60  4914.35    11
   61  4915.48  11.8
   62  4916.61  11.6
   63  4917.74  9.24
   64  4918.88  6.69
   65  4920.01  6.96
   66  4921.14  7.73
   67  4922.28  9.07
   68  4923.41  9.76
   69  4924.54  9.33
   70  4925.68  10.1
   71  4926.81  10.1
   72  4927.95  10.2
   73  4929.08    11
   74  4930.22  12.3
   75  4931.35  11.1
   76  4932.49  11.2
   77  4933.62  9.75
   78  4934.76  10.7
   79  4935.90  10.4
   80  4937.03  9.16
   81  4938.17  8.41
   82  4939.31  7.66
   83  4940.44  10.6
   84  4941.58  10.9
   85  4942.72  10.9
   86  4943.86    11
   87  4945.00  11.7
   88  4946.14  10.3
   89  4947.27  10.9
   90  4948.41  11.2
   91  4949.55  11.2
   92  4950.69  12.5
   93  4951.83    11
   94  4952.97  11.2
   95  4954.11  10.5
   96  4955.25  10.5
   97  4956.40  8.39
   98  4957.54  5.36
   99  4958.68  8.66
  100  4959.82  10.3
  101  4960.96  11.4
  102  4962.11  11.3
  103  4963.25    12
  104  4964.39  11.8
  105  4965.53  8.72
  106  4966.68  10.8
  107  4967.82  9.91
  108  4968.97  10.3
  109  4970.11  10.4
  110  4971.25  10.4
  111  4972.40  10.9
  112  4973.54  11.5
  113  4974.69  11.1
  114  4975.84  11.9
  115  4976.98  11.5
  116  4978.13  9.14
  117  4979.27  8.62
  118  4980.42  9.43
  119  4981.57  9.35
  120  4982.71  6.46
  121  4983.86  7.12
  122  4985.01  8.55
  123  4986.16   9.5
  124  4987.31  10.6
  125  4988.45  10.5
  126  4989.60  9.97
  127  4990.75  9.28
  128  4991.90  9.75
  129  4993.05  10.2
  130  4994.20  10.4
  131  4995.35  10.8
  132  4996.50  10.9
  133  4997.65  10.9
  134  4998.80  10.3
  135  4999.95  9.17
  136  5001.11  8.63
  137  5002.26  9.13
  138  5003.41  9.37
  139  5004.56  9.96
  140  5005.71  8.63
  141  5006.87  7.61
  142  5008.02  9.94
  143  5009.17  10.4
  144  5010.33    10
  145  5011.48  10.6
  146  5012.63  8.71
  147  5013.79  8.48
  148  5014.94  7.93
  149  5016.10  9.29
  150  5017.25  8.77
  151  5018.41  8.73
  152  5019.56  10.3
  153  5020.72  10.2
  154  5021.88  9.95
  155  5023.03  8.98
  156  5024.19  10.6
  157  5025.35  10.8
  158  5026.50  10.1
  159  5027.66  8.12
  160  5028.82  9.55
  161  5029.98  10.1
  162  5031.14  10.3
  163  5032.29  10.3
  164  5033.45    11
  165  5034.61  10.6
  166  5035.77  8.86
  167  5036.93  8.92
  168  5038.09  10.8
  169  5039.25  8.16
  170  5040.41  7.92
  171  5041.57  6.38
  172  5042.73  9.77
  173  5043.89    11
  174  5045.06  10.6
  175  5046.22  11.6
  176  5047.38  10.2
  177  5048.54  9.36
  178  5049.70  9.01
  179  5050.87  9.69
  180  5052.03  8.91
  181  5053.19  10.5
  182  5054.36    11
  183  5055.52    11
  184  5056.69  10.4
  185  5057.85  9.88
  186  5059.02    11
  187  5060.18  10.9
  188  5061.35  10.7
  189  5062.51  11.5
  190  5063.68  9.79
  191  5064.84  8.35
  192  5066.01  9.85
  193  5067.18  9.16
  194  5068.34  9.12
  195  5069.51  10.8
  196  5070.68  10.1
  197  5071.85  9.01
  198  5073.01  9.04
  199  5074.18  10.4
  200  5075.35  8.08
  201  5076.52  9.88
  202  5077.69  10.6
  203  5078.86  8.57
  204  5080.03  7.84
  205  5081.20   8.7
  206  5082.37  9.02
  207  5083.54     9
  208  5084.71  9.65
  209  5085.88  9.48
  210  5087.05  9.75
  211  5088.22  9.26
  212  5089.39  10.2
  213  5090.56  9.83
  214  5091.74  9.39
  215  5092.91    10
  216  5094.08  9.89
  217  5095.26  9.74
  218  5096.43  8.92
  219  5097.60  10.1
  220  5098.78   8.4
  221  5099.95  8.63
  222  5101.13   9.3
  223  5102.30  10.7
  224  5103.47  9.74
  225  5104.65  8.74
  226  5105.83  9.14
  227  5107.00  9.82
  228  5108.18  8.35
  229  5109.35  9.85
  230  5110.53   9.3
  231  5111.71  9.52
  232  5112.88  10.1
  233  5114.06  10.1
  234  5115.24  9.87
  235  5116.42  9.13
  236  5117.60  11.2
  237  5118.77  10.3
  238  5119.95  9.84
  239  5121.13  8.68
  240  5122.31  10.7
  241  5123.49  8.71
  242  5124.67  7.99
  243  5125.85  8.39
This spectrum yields 10.1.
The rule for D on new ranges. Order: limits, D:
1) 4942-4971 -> 10.5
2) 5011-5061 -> 9.8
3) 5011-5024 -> 9.3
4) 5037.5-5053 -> 9.5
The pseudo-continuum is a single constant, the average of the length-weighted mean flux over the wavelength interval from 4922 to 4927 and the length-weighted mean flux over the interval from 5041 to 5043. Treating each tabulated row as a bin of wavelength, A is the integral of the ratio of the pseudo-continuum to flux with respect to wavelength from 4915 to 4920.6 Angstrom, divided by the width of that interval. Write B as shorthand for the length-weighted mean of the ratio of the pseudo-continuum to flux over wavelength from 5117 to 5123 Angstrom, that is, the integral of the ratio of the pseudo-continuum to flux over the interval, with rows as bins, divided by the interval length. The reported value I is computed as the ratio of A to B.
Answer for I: 1.15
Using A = 1.01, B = 0.87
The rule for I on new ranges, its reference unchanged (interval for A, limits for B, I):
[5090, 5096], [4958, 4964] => 1.07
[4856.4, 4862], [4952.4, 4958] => 1.06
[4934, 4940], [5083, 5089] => 1.03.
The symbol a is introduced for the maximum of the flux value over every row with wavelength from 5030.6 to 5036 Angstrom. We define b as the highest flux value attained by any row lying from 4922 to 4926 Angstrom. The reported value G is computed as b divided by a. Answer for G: 0.92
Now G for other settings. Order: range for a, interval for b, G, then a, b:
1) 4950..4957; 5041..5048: 0.93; 12.5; 11.6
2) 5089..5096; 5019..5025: 1.04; 10.2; 10.6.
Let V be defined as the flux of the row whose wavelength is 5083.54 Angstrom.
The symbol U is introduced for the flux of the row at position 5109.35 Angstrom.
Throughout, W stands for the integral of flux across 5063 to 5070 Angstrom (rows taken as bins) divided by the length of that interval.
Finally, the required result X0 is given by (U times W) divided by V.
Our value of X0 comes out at 10.4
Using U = 9.85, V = 9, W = 9.5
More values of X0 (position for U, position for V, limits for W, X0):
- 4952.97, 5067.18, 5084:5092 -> 11.8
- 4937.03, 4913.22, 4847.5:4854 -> 9.3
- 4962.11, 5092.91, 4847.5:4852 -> 12.5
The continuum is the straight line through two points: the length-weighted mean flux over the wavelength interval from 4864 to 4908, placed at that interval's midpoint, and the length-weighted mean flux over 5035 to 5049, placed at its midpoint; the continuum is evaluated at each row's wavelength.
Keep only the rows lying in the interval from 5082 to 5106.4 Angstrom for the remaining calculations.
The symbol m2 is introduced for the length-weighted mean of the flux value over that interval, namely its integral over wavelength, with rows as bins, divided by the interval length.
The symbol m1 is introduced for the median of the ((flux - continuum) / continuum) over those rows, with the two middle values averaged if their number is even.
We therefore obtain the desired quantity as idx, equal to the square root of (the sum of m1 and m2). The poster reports 3.081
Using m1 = 0.019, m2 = 9.5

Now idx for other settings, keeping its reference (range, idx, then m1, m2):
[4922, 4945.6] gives 3.212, 0.049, 10.3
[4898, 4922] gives 3.194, 0.064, 10.1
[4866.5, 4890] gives 3.158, 0.008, 10.0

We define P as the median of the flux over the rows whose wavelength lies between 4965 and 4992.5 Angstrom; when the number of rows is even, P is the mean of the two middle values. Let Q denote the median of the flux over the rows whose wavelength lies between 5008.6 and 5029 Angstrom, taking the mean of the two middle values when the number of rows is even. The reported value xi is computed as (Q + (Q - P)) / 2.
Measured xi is 4.8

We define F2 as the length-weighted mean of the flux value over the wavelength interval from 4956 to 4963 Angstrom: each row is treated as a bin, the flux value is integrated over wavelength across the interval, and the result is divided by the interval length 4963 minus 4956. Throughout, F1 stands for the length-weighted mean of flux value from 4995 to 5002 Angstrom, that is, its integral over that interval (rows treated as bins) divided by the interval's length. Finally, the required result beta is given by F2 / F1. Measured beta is 0.93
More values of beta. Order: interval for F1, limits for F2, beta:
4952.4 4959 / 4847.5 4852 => 1.22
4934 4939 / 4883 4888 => 1.07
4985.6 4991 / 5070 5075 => 0.96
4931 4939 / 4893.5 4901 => 1.14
